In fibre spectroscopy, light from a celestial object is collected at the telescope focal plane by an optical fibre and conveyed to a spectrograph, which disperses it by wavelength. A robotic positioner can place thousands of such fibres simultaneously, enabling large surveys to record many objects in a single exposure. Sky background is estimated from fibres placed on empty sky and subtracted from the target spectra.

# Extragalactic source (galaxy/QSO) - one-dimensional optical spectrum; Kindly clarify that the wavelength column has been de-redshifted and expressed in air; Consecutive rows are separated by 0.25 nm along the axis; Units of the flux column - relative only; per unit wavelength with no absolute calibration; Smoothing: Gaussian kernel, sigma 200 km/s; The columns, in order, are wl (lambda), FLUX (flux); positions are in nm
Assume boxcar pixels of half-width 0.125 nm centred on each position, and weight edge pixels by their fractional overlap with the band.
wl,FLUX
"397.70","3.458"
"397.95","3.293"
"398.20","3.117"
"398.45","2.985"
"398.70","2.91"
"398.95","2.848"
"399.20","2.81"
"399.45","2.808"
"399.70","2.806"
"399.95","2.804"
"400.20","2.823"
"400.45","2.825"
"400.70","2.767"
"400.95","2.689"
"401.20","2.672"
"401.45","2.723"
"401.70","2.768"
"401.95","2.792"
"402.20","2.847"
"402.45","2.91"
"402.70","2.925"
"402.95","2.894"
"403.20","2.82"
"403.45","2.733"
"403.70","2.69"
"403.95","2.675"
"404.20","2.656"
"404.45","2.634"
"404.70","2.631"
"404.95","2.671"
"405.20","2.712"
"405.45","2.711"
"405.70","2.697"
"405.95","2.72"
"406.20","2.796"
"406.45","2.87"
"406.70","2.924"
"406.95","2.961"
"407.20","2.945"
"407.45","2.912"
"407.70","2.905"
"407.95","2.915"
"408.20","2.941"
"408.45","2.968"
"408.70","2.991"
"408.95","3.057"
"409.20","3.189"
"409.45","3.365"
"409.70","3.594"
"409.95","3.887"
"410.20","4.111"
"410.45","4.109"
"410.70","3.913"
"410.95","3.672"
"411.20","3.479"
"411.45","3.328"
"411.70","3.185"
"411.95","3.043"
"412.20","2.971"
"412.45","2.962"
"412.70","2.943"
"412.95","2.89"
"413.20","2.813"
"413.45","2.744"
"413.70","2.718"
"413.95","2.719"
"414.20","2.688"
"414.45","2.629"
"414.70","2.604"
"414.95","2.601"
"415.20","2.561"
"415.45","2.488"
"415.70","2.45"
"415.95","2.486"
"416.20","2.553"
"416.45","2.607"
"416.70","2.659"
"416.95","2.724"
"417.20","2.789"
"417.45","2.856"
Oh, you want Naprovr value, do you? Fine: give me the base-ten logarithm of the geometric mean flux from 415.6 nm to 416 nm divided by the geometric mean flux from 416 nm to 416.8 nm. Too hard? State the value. -0.024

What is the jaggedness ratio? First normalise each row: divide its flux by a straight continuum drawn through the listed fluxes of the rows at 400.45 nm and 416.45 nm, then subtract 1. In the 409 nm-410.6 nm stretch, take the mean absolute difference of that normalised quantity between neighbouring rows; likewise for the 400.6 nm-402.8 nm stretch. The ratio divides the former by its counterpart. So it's 4.3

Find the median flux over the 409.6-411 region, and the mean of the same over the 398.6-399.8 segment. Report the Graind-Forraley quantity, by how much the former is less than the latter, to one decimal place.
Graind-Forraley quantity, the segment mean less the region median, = -1.1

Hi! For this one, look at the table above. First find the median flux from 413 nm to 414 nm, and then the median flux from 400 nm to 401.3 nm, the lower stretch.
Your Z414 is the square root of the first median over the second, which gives 0.994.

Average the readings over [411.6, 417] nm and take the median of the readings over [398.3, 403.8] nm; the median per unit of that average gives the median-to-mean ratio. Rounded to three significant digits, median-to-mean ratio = 1.03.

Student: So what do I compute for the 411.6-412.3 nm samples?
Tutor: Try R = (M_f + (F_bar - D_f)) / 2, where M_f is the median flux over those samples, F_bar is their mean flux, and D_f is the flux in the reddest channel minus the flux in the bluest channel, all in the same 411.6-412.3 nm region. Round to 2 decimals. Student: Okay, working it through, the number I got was 3.16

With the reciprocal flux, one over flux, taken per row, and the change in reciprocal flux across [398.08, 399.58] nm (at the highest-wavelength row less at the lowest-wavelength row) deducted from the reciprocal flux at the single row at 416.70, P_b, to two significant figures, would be 0.34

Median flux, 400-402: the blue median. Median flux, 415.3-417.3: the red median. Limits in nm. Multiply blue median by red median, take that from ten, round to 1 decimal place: 2.9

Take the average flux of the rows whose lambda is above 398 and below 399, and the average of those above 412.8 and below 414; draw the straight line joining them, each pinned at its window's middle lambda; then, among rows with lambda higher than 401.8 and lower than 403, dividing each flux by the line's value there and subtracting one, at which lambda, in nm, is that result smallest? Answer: 401.95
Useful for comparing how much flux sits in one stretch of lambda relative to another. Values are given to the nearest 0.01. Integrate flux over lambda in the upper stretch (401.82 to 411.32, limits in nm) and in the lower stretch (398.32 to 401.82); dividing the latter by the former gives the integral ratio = 0.34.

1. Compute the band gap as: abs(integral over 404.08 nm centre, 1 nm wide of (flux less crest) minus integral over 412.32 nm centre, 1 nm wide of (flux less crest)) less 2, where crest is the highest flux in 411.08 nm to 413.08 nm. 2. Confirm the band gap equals -1.68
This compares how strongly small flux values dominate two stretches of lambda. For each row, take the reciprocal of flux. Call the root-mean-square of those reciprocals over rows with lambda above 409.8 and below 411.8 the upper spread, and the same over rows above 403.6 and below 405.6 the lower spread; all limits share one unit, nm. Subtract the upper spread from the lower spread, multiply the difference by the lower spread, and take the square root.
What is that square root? 0.19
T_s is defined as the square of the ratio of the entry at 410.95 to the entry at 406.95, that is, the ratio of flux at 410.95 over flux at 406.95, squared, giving 1.5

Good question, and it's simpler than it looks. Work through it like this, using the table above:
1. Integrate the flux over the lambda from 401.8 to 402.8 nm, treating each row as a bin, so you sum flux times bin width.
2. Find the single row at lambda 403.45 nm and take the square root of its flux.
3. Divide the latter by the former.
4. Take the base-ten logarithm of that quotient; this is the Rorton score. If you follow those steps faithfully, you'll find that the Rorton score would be -0.239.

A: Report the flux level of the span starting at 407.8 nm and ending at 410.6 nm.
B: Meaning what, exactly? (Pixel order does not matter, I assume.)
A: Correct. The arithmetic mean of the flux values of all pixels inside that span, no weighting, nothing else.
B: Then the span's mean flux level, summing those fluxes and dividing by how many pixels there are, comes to 3.38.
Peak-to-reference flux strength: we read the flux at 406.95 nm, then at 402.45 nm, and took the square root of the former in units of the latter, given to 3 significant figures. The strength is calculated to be 1.01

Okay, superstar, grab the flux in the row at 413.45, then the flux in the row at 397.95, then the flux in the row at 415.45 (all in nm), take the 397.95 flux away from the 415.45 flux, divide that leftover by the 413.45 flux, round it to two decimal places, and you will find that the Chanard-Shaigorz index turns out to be -0.29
